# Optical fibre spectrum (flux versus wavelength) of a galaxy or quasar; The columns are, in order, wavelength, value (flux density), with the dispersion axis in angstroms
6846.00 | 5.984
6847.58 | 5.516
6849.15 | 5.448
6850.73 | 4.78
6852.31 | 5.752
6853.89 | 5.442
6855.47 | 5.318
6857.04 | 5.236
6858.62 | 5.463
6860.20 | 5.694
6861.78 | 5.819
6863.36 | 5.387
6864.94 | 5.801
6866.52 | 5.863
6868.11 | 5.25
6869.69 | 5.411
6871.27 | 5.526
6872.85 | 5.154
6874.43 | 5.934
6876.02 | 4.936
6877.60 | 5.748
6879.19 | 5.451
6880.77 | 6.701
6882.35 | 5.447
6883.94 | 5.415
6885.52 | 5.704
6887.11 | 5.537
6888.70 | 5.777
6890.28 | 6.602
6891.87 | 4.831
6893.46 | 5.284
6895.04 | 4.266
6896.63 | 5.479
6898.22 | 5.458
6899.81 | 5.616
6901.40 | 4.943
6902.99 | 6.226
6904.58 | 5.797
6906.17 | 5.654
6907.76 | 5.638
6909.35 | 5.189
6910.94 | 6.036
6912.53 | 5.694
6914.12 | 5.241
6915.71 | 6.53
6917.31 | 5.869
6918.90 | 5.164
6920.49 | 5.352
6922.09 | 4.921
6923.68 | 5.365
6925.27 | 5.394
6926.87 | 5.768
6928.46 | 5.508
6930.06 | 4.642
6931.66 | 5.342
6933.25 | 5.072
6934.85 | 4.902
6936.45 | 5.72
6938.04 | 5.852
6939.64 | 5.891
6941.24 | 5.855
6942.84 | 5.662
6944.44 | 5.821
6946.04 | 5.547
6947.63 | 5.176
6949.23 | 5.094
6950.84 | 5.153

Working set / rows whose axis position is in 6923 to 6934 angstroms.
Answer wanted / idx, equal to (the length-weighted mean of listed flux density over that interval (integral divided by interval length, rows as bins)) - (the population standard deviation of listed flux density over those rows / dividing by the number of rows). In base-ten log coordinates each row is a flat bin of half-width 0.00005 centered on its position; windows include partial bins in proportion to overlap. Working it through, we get 4.97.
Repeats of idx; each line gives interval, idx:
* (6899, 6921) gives 5.22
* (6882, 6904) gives 4.92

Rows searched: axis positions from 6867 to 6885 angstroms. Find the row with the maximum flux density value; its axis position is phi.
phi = 6880.77 angstroms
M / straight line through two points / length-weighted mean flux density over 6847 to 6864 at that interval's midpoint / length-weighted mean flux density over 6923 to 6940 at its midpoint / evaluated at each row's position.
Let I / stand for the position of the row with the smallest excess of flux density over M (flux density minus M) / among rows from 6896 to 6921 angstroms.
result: 6901.40 angstroms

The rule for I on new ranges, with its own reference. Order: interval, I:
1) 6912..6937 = 6930.06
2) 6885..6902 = 6895.04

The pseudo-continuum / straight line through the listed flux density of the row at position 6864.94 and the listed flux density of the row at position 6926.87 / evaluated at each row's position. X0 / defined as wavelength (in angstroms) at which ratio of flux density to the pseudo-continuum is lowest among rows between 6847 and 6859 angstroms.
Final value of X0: 6850.73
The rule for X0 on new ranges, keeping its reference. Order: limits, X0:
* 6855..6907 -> 6895.04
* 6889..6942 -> 6895.04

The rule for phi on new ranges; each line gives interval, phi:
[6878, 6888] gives 6880.77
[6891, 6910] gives 6902.99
